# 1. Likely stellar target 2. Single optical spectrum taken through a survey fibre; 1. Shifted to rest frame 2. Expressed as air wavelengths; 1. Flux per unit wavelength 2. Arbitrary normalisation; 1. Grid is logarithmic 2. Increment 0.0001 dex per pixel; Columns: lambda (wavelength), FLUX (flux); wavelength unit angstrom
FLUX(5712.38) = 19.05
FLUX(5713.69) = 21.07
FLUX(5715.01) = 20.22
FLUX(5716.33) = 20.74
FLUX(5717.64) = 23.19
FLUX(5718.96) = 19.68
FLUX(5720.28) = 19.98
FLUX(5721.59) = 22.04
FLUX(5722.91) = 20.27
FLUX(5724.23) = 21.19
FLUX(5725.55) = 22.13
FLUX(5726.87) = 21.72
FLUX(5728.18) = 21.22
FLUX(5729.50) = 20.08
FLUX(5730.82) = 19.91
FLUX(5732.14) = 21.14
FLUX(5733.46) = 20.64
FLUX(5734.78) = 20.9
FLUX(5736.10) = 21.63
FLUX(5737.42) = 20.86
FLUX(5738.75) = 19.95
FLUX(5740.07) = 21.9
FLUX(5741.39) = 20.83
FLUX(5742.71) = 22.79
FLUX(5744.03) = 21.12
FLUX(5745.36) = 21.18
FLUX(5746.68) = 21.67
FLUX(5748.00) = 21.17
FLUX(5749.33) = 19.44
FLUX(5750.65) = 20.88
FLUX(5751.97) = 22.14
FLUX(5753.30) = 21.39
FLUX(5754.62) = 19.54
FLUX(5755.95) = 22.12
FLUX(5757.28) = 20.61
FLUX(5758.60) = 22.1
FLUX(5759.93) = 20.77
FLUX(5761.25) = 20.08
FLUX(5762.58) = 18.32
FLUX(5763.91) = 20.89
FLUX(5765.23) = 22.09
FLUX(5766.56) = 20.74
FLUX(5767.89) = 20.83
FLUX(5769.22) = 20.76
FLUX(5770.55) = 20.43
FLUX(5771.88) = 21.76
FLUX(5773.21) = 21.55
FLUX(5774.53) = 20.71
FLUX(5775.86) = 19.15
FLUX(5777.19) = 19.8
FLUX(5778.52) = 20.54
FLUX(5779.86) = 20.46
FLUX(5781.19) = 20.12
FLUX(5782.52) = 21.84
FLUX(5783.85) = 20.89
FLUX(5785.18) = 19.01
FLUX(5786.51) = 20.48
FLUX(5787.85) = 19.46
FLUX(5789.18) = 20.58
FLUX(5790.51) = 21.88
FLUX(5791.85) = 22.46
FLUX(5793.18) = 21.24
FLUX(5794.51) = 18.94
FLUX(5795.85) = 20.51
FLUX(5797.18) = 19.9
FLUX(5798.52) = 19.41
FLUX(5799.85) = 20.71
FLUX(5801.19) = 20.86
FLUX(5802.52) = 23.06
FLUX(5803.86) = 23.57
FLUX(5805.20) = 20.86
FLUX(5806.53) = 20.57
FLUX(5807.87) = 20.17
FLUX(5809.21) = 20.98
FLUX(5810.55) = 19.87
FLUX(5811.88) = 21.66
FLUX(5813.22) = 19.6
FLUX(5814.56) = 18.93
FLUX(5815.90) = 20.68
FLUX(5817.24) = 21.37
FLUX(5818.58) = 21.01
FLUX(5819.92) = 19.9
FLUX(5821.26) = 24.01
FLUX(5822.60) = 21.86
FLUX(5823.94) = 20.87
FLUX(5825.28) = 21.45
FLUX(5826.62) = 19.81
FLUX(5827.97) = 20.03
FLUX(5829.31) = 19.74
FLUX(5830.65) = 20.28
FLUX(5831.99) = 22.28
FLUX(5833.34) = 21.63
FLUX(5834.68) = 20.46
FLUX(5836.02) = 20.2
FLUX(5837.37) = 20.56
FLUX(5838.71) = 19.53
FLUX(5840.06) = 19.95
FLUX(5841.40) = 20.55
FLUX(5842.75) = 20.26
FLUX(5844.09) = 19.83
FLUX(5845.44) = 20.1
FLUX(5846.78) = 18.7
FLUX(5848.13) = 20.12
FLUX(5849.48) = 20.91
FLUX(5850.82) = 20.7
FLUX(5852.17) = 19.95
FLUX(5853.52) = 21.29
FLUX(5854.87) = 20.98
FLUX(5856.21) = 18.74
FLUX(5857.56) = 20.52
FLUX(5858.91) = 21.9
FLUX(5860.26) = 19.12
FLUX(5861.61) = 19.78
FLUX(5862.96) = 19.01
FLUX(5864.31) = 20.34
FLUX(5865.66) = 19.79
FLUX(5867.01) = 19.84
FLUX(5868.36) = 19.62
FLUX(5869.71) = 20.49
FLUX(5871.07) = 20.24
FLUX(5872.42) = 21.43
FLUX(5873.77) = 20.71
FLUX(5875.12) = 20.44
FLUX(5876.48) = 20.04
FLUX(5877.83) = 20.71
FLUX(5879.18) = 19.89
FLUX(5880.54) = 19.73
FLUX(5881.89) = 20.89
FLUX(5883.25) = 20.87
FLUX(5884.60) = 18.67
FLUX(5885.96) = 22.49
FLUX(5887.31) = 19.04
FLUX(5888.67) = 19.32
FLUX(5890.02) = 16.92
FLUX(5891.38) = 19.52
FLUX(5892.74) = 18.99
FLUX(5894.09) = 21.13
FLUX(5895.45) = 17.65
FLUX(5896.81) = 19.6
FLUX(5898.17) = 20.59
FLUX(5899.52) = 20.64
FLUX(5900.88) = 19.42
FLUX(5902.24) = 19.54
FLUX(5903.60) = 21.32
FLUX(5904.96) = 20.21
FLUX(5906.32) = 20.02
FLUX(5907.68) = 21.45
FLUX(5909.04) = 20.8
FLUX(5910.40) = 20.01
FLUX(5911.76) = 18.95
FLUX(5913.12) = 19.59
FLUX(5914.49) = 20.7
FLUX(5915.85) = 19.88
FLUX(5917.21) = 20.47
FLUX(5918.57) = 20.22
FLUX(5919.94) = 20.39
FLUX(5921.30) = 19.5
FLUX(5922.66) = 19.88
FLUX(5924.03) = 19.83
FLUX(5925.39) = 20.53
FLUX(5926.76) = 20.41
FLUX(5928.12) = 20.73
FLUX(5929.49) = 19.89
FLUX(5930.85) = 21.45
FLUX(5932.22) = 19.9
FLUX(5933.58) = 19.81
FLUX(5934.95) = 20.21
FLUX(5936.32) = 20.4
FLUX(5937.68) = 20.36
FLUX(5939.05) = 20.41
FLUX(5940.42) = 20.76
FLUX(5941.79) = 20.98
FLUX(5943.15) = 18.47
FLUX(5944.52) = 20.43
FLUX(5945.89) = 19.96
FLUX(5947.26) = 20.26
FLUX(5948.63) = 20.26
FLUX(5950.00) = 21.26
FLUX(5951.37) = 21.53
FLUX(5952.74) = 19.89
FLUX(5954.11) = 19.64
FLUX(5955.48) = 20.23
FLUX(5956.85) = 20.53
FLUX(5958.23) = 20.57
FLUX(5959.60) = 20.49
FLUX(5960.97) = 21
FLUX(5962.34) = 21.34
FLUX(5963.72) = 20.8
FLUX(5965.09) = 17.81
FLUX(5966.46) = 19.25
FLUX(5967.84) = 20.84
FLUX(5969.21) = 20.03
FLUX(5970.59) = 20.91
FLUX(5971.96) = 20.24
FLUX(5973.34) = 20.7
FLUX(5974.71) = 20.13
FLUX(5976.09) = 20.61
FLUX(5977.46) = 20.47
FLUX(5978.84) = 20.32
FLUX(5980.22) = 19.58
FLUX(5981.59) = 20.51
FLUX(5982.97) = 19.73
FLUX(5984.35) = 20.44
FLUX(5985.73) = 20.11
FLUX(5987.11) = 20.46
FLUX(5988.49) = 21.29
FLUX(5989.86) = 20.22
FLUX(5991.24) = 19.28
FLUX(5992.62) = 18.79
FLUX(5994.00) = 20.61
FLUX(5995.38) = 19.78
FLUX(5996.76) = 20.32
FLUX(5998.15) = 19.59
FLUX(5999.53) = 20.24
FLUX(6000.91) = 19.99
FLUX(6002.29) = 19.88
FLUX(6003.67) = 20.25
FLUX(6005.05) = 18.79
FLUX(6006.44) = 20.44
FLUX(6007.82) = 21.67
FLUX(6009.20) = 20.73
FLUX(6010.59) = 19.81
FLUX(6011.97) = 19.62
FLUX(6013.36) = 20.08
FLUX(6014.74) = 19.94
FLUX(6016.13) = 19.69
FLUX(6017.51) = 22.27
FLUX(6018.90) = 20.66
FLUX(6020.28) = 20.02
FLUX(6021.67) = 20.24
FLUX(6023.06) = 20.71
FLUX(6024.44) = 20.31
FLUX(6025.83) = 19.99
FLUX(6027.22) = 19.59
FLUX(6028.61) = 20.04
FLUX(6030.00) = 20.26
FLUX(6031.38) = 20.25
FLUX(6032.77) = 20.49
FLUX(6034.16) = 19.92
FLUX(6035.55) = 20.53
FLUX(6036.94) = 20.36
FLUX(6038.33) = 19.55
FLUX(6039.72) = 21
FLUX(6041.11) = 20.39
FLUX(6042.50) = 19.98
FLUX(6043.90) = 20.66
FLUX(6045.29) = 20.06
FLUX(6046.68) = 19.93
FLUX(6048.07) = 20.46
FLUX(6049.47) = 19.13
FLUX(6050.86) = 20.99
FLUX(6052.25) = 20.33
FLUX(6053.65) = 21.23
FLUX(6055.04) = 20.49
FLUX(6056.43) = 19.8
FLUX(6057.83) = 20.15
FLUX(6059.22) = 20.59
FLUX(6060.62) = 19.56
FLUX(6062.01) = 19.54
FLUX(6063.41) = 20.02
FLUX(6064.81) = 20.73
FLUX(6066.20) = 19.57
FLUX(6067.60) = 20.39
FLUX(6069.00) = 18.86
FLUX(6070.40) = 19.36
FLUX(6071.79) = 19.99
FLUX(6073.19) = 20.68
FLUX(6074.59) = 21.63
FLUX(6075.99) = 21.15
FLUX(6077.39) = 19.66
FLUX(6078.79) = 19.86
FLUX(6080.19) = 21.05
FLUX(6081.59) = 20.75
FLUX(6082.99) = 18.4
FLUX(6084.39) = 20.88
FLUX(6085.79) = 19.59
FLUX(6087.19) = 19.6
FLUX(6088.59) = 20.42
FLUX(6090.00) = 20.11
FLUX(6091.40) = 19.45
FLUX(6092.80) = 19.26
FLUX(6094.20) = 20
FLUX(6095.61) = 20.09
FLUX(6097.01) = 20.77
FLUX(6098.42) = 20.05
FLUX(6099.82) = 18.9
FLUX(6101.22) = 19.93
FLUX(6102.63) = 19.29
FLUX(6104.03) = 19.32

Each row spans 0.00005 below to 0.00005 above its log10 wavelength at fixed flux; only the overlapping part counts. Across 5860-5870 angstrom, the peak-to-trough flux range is 1.5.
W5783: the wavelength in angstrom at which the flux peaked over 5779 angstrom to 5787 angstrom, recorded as 5782.52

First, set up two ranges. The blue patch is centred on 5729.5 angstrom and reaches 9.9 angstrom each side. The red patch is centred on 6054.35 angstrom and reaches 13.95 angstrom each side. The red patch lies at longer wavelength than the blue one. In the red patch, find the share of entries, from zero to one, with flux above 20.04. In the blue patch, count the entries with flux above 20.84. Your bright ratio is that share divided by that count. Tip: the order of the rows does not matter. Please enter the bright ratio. 0.067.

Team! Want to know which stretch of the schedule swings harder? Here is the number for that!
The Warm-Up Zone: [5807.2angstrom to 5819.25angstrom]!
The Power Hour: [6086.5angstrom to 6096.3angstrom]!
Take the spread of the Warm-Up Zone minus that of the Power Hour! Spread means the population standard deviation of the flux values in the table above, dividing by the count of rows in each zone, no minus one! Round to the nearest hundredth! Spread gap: 0.46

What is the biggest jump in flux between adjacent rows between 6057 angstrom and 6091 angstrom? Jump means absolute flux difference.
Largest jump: 2.5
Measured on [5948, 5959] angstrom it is 1.6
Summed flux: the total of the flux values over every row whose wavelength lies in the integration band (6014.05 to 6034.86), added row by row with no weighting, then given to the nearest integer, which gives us 304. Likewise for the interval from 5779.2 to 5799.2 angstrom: 307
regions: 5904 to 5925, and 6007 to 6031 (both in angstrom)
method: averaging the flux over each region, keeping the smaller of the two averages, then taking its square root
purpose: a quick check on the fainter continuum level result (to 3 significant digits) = 4.49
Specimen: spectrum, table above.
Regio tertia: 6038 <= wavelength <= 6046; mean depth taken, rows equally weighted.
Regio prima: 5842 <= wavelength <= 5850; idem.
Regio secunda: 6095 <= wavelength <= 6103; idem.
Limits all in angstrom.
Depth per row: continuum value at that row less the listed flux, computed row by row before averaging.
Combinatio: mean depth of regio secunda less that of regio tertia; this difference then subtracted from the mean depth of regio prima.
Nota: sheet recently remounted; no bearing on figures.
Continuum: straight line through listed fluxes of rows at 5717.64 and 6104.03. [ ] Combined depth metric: 2.1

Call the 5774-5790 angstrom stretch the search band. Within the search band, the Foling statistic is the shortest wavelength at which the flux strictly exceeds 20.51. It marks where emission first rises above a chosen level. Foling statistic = 5774.53 angstrom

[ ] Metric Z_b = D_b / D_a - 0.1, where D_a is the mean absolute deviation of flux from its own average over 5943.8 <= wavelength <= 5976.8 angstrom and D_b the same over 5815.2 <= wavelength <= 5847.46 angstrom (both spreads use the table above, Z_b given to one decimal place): 1.4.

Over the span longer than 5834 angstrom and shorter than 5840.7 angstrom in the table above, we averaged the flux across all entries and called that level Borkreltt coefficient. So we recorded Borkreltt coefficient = 20.14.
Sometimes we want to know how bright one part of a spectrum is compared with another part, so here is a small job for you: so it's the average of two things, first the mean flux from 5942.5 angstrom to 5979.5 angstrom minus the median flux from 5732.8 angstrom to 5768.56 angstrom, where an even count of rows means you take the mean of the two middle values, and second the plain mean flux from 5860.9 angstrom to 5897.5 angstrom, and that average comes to 9.6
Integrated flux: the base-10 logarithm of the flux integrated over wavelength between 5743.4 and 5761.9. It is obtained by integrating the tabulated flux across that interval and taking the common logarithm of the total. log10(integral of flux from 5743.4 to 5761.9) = 2.59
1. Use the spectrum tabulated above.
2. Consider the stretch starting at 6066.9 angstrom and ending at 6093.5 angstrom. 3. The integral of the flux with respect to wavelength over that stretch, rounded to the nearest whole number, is 534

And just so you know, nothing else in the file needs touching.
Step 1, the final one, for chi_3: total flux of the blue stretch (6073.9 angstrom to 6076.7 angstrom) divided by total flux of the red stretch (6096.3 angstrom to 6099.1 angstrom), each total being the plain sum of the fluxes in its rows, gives 1.048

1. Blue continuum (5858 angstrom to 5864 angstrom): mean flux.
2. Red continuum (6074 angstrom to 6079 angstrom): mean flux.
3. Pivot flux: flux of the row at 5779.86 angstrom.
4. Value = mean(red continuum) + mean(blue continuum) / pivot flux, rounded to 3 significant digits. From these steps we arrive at 21.6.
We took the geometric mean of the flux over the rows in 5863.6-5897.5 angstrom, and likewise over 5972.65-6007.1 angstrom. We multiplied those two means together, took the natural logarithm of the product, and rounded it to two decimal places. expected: 5.99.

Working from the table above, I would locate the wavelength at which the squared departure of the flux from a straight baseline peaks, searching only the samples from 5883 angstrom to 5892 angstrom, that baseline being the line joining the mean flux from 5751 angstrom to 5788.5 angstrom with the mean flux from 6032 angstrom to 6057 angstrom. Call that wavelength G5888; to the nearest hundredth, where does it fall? 5890.02 angstrom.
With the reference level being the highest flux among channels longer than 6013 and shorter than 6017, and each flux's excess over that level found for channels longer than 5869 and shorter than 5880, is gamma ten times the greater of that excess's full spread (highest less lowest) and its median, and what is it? 15.4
